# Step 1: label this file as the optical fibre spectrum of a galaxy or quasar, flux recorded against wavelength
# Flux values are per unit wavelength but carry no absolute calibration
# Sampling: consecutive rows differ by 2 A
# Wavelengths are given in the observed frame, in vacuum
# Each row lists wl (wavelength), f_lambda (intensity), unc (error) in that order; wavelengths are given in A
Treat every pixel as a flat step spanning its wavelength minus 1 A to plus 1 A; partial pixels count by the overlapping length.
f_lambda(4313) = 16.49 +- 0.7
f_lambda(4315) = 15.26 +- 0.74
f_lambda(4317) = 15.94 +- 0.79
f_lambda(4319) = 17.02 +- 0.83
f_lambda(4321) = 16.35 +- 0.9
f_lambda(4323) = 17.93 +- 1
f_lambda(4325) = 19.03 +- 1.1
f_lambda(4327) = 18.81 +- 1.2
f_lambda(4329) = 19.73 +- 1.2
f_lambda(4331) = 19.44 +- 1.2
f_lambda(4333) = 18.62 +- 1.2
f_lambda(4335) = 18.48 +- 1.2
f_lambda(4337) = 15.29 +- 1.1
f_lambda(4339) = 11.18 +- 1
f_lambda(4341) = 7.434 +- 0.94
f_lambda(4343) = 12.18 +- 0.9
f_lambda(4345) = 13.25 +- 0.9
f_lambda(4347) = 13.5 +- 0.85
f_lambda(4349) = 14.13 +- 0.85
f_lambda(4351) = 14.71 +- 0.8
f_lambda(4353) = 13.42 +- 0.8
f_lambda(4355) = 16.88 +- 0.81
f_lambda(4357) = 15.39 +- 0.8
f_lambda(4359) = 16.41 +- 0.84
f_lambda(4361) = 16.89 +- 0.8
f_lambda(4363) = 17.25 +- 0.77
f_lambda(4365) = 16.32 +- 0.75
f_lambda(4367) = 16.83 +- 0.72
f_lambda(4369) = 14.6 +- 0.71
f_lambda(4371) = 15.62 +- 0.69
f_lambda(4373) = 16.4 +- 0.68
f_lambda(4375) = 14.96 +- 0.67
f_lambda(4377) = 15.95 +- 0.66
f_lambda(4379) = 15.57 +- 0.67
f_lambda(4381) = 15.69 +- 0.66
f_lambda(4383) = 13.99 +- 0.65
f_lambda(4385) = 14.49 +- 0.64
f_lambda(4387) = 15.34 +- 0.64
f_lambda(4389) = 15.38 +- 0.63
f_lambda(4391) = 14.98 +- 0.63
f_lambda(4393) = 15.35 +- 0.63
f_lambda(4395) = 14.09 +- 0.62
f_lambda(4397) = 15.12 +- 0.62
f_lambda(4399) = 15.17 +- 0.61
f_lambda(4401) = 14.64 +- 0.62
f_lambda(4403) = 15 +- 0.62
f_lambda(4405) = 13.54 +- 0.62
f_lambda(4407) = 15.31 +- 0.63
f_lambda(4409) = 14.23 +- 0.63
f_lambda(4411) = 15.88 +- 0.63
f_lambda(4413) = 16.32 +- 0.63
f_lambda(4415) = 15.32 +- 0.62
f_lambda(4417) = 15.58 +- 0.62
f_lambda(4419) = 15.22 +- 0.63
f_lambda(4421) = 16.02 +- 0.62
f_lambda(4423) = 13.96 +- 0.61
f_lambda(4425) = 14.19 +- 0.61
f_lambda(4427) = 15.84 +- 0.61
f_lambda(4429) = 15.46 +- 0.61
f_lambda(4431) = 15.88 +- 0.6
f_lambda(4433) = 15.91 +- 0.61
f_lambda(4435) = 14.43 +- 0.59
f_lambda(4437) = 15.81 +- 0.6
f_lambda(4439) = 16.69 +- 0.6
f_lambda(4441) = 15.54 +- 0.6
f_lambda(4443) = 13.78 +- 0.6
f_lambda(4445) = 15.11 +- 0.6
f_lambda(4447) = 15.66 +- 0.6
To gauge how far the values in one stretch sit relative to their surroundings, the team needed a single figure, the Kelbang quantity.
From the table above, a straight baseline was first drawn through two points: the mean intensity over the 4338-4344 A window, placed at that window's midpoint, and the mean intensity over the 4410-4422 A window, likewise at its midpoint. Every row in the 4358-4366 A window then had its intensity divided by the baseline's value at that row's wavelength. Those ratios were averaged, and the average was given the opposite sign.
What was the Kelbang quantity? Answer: -1.42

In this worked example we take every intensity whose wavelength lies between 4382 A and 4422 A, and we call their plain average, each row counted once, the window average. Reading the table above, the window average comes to 15.0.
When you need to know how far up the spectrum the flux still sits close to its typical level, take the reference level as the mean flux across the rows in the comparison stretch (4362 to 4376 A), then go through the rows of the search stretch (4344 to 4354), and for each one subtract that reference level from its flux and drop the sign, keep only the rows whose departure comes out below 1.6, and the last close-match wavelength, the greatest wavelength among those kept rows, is 4351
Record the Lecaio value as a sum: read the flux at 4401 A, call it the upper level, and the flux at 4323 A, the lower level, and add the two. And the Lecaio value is 32.6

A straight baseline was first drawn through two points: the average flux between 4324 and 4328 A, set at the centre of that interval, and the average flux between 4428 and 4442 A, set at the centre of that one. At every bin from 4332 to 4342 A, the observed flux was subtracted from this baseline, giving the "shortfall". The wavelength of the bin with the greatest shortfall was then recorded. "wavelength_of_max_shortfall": 4341 A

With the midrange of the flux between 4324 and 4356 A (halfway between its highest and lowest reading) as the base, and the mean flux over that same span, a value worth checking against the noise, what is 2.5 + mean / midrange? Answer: 3.63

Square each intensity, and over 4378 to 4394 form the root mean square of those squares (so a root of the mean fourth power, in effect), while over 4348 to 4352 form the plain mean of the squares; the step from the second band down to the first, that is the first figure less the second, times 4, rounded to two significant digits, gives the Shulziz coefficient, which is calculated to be 83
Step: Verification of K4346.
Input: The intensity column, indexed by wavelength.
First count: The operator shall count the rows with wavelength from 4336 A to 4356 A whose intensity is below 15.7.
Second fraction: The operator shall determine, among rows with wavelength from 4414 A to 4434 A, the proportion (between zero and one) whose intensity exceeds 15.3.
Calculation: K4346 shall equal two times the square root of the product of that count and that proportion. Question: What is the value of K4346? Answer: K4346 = 5.0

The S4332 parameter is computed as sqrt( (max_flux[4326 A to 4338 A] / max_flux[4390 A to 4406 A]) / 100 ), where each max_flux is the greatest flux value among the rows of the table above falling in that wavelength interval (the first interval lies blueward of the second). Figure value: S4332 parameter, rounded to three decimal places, 0.113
